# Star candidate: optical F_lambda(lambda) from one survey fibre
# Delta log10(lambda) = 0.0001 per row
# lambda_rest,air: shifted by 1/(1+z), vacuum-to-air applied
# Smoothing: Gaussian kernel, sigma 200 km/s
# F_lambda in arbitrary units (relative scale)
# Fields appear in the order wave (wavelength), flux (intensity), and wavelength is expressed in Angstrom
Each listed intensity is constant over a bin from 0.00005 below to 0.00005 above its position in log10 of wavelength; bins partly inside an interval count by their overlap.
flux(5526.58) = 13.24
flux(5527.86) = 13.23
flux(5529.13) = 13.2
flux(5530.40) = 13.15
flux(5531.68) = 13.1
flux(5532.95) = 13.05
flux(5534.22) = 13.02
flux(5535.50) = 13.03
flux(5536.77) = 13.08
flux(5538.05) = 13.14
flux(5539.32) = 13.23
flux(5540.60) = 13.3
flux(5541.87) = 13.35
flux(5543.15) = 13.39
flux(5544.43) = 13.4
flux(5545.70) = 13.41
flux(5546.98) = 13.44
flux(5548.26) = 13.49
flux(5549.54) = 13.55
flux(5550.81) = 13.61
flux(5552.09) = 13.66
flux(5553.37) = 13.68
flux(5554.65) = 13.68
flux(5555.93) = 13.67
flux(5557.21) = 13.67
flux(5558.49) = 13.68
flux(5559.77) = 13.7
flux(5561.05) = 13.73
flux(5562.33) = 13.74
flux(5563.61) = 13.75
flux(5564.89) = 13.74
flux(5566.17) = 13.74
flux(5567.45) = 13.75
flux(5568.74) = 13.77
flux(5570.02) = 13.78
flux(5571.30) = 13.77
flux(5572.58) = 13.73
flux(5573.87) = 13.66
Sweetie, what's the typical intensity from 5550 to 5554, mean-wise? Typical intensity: 13.7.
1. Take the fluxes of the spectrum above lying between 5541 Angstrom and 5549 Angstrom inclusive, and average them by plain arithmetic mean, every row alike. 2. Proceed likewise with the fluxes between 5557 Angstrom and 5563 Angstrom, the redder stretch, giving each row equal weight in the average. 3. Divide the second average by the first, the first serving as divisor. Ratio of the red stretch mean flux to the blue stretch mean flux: 1.02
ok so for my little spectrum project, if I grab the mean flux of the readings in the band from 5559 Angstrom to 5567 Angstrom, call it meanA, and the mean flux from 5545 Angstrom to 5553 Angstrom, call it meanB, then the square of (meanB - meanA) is 0.04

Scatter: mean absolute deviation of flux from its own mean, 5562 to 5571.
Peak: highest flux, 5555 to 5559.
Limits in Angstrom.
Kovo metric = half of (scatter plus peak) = 6.85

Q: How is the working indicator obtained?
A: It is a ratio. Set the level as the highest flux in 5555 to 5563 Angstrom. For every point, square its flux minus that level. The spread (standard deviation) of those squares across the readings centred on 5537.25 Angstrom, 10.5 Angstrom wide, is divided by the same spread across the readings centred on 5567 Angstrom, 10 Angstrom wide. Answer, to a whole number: 238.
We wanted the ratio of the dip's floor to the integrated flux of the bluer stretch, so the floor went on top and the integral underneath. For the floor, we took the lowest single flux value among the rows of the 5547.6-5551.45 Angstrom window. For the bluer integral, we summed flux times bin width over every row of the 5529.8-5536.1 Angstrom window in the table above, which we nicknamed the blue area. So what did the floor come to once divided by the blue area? 0.16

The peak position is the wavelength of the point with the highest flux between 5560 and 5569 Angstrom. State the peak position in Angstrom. 5568.74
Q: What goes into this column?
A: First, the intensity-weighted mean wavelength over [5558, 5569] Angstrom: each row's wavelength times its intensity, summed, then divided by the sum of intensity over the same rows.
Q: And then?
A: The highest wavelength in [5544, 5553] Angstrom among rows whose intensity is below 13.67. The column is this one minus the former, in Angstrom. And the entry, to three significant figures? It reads -11.5 Angstrom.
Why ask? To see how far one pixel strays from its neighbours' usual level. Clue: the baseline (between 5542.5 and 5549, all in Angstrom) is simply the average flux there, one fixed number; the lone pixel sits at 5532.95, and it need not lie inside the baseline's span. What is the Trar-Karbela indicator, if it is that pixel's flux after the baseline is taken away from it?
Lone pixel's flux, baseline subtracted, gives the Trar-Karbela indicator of -0.4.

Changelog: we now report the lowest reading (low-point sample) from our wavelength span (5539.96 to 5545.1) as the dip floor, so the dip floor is 13.3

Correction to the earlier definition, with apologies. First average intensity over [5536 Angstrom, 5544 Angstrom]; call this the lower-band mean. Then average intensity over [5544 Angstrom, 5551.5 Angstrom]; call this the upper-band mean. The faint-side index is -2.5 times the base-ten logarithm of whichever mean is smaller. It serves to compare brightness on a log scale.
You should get -2.81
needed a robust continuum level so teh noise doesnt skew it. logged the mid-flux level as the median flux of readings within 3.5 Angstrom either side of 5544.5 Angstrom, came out 13.4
